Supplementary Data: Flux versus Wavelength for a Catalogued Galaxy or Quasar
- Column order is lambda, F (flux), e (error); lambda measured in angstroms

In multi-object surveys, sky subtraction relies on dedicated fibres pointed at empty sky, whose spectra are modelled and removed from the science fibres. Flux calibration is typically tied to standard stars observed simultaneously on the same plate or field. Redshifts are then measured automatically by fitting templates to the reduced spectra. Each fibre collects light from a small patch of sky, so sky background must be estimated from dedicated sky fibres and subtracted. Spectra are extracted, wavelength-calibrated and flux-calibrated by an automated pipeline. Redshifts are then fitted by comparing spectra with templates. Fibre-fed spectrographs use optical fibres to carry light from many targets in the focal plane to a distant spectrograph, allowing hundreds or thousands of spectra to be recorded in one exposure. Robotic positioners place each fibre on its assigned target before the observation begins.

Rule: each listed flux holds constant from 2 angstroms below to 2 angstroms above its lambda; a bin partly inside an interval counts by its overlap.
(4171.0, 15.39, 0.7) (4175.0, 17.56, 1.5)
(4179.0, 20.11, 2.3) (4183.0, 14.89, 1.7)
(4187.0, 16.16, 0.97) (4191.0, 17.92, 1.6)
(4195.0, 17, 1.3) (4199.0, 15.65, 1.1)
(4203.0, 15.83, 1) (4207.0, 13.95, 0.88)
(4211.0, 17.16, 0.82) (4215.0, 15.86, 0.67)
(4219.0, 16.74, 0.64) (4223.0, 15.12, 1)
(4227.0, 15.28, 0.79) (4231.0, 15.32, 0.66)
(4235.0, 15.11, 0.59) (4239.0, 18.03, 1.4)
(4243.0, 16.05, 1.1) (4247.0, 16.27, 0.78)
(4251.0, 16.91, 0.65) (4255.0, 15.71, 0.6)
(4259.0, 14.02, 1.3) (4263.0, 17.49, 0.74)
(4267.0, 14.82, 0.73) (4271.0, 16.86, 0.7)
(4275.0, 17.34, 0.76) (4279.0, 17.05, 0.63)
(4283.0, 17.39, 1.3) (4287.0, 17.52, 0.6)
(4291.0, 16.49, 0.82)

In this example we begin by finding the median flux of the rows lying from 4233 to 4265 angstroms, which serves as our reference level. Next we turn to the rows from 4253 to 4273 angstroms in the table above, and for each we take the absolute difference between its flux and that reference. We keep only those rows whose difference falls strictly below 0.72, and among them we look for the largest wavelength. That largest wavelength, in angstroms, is 4271.0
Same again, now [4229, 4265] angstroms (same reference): 4255.0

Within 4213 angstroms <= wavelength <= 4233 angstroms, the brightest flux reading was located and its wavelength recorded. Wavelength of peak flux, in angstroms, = 4219.0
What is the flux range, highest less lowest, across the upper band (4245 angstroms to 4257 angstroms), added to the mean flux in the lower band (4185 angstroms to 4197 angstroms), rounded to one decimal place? 18.2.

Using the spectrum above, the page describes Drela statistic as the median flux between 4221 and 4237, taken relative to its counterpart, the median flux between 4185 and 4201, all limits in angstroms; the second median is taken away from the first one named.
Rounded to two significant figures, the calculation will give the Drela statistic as -1.4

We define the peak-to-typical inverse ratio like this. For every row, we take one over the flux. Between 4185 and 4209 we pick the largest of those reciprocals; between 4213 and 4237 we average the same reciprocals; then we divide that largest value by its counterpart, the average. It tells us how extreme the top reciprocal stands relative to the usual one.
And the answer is 1.115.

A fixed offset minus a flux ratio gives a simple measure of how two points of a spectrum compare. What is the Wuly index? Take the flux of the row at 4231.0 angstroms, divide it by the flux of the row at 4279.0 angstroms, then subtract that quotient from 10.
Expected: 9.10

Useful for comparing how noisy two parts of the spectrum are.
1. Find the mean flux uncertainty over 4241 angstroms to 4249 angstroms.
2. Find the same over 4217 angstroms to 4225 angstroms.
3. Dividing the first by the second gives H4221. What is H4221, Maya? 1.15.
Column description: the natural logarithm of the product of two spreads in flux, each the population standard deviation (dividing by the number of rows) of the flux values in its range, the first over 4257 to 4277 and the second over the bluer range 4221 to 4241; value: 0.5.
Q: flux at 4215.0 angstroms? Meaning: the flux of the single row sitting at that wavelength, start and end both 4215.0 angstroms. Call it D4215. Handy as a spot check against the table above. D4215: 15.86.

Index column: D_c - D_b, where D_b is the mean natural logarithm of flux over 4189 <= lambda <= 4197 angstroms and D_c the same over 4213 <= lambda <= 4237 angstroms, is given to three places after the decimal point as -0.115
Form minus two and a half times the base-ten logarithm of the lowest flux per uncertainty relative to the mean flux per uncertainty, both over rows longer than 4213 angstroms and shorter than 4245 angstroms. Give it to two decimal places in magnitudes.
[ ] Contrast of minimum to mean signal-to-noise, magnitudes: 0.48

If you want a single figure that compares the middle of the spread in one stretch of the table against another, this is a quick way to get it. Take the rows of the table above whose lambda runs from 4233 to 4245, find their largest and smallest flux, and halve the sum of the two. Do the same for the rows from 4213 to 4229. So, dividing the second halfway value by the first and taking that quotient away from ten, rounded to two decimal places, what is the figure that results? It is 9.04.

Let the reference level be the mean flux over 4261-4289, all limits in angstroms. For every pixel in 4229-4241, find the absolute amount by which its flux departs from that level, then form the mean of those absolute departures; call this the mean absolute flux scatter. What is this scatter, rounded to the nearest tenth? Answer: 1.5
